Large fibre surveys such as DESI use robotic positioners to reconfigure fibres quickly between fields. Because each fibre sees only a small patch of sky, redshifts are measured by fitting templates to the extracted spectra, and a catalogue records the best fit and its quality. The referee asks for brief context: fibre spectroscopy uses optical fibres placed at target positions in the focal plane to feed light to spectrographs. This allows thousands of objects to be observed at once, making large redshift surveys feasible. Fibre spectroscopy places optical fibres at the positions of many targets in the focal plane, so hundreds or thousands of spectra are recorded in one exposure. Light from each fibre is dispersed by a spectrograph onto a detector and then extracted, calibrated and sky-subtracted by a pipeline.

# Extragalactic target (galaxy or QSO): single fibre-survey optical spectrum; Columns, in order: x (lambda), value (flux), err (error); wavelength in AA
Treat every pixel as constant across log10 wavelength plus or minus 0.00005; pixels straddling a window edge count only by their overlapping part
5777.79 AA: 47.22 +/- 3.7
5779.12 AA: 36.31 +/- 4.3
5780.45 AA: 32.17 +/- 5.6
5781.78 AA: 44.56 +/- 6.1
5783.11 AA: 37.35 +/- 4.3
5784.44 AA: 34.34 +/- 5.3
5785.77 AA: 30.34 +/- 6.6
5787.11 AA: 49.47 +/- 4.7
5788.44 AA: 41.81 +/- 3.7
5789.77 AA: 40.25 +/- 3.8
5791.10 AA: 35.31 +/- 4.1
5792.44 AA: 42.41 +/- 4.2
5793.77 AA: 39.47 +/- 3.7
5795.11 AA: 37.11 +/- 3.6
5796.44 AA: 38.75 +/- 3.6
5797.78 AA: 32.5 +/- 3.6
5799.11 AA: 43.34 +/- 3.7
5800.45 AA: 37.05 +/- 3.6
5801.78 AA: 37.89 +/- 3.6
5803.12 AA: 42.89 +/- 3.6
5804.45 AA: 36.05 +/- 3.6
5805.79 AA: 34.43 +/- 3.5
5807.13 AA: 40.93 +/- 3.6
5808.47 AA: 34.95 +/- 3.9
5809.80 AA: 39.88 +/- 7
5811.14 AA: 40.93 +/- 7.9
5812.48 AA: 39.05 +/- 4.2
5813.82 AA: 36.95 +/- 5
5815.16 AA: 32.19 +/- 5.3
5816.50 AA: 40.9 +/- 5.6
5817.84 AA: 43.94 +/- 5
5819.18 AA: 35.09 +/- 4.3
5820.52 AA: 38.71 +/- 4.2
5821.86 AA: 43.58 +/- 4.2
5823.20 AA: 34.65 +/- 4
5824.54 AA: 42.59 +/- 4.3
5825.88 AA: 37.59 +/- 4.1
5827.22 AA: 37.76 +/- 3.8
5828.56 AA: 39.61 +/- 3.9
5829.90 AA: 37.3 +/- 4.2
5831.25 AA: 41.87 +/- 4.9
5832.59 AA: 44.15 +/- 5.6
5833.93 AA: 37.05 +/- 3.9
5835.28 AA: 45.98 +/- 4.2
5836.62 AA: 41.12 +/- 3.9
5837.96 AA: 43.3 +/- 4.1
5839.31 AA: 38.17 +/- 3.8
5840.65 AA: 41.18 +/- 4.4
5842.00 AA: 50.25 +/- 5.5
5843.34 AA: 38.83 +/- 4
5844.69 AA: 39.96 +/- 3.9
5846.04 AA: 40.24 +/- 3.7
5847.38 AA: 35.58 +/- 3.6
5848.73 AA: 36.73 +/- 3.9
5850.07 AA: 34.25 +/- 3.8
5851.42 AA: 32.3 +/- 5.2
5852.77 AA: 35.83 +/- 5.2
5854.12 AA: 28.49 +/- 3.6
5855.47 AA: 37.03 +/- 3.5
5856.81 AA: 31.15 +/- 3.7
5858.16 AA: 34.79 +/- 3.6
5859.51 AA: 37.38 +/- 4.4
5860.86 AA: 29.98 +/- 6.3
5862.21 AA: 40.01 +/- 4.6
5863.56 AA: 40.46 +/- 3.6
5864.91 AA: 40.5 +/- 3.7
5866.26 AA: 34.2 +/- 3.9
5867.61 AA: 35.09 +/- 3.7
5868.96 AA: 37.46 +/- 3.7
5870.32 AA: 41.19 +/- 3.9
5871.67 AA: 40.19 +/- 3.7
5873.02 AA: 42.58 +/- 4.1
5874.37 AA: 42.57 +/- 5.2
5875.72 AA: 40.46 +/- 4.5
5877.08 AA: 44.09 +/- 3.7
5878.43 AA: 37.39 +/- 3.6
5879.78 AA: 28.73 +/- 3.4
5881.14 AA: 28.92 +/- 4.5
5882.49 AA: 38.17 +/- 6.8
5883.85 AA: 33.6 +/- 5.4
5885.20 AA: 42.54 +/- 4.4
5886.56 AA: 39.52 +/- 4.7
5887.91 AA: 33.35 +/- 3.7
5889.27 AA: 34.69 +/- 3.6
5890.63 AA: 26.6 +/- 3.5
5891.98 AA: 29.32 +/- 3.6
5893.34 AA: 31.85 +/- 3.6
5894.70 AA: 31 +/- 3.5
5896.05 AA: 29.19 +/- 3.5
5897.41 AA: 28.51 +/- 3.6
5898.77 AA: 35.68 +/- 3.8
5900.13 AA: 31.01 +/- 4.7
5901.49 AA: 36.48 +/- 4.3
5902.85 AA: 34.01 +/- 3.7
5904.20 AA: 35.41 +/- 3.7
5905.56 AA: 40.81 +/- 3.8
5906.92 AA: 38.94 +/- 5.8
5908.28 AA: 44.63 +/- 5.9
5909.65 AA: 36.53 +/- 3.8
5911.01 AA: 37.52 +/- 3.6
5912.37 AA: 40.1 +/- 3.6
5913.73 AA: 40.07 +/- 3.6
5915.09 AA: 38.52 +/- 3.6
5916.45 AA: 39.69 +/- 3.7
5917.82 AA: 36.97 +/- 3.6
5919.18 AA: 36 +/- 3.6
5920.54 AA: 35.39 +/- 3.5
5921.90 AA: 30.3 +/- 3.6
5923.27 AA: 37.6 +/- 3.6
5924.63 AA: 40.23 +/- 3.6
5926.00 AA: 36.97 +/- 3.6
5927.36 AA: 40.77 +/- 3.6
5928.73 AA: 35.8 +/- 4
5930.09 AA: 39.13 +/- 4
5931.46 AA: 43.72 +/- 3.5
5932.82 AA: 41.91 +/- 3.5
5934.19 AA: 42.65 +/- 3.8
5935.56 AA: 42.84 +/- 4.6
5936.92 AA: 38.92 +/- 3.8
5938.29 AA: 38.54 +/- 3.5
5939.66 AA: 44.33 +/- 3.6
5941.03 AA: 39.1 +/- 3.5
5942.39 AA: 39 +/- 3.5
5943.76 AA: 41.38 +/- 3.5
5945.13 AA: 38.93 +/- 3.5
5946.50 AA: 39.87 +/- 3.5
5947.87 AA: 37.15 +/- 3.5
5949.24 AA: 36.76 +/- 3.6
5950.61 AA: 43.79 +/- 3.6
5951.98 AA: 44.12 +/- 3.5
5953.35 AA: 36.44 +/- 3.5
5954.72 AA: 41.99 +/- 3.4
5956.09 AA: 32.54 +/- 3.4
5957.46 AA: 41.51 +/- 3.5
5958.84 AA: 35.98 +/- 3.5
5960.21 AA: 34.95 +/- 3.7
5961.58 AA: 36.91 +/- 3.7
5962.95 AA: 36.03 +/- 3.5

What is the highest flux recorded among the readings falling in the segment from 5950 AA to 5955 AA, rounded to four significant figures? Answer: 44.12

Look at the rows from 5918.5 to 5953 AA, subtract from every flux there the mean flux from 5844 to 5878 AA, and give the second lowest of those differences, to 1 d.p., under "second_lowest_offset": -1.9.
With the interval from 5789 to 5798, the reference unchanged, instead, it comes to -2.0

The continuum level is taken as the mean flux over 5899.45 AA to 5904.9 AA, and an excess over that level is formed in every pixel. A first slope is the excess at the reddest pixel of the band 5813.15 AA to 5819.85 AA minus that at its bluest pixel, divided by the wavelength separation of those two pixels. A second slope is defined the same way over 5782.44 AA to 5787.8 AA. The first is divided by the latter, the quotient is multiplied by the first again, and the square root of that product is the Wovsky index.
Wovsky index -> 0.2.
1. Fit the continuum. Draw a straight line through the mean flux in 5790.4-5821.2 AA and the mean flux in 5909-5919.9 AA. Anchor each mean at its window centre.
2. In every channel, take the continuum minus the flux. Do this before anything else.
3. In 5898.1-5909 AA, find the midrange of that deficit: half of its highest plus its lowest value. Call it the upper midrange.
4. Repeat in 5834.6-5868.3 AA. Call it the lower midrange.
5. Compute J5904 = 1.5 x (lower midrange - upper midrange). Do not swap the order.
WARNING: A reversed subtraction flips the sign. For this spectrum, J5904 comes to -2.2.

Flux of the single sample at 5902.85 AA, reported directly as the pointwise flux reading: 34.01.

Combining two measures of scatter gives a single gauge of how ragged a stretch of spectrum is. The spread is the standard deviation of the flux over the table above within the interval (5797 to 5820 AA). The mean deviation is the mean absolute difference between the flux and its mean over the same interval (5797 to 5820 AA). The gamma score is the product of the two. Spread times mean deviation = 11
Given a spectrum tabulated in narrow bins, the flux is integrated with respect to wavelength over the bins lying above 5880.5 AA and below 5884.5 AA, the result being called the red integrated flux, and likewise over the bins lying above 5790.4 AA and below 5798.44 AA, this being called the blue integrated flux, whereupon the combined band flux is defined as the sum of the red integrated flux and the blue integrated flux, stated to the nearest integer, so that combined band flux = 437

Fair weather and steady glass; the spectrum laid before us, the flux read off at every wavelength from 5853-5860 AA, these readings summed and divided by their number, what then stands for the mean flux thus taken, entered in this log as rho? 33.8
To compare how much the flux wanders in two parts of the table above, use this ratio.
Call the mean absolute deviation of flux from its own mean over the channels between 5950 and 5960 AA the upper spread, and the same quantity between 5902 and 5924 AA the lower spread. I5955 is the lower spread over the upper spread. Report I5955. 0.62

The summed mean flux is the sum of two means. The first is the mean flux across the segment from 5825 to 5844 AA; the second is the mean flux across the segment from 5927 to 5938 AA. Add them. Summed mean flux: 81.7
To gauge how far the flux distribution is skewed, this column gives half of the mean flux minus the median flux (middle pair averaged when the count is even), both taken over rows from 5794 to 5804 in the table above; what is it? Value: 0.31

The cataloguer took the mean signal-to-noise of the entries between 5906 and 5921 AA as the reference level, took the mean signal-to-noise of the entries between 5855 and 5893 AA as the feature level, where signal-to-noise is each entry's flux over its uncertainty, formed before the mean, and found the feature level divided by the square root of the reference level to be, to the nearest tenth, 2.9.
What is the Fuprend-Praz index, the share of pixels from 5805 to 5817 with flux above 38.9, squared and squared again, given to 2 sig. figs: 0.095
